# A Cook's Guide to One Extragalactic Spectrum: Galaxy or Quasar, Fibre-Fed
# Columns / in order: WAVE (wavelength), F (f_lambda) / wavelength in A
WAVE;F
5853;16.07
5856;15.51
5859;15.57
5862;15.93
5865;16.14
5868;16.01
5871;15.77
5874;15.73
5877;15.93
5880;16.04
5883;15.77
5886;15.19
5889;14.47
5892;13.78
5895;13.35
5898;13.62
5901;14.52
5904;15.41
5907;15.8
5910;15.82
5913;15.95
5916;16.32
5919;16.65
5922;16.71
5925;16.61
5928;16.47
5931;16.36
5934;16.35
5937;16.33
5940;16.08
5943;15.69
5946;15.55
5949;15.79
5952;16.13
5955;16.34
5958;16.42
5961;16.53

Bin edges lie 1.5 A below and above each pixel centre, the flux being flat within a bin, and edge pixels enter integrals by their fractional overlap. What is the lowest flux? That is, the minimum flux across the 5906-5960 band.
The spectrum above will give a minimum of 15.55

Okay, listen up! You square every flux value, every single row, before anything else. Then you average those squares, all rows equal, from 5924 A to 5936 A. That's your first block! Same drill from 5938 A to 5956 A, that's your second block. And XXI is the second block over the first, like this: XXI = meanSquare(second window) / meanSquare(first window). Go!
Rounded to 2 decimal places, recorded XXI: 0.94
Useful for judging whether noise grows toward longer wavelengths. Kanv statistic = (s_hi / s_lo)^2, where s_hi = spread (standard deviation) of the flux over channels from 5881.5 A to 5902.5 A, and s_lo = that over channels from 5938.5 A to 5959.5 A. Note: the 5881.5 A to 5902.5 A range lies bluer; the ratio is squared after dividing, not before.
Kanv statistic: 7.0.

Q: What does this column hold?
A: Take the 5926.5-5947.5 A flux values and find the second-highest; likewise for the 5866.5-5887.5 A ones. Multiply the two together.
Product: 262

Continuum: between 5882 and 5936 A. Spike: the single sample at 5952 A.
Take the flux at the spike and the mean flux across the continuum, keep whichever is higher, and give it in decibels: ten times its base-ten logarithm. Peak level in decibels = 12.1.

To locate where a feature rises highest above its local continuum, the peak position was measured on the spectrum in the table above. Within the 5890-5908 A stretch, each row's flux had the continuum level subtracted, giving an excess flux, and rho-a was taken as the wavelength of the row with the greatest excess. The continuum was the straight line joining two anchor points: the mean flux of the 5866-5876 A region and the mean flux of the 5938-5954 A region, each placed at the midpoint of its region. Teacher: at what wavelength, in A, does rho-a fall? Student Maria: 5907 A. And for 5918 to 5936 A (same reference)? 5922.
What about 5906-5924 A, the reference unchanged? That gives 5922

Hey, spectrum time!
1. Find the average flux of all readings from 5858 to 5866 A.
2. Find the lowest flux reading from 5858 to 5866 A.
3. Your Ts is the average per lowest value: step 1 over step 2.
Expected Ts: 1.020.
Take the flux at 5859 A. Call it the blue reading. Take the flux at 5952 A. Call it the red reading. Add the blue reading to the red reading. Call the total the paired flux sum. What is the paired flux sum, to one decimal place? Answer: 31.7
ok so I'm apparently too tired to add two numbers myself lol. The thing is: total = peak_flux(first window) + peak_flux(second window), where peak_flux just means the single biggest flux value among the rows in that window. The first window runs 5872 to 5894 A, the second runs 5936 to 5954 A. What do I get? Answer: 32.4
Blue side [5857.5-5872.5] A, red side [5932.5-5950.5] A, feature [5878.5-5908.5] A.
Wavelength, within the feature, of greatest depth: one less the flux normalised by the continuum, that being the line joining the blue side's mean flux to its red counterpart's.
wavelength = 5895 A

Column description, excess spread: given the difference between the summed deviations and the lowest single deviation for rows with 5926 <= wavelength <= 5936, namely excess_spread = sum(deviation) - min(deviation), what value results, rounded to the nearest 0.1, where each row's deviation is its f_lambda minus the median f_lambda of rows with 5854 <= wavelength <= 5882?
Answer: 1.0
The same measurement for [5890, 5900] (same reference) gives -4.5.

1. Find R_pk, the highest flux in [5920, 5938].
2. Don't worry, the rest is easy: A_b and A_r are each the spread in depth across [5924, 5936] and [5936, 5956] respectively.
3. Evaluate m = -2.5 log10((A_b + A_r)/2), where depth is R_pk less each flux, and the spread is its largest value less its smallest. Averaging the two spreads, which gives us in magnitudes 0.7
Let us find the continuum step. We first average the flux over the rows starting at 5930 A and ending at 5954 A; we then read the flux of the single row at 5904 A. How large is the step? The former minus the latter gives 0.62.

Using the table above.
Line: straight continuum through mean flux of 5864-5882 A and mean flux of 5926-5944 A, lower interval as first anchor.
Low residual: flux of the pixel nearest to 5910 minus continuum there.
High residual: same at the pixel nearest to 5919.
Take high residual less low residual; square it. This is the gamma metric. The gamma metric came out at 0.6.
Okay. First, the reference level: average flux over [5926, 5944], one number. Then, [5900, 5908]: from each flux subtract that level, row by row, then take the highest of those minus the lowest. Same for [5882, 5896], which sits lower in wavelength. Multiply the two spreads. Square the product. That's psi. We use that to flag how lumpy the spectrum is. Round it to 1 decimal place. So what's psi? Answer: 9.6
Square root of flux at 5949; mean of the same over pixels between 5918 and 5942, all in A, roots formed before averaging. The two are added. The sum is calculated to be 8.03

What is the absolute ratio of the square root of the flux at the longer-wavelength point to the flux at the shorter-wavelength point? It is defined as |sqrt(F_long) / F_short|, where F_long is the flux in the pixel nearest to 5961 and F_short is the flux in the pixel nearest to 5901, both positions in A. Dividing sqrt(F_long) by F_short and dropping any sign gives 0.280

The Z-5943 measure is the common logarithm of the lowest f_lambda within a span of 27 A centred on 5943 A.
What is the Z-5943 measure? 1.192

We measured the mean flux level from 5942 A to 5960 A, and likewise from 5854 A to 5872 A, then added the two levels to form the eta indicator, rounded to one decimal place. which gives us 31.8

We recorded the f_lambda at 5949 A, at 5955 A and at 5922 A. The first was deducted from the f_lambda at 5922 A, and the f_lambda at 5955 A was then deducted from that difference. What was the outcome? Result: -15.4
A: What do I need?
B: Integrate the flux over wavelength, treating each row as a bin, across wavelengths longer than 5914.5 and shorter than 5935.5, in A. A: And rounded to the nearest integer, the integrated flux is 346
